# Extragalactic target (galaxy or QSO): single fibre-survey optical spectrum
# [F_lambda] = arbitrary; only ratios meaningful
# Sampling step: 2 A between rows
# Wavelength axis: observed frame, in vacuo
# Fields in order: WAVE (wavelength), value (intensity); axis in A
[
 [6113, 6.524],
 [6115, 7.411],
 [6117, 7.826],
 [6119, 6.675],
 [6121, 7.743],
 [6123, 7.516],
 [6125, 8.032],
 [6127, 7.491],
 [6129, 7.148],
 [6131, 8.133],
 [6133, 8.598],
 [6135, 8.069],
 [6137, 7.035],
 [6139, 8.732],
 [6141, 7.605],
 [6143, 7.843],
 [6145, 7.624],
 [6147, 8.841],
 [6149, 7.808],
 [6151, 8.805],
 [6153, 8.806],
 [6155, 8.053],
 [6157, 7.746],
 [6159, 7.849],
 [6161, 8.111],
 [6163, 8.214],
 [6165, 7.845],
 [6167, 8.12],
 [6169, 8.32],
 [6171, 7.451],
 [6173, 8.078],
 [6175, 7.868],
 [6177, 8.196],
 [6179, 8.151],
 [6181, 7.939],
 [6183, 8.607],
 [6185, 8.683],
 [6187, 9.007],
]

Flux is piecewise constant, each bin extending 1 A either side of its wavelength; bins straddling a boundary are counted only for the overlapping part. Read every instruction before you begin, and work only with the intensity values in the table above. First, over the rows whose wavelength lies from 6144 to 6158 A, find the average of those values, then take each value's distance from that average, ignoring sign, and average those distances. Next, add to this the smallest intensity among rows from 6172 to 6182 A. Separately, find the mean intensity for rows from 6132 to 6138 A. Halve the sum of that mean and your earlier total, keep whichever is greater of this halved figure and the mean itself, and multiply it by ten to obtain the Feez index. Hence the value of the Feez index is 81.3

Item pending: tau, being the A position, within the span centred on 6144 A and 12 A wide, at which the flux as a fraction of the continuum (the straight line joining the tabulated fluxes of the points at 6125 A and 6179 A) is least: 6141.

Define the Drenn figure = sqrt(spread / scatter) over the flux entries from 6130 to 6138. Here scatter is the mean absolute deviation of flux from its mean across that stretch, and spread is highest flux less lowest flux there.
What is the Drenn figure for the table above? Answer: 1.84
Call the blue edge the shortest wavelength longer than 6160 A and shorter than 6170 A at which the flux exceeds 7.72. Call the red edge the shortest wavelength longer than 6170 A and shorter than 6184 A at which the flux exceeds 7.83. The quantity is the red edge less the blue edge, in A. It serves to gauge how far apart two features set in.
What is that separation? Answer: 12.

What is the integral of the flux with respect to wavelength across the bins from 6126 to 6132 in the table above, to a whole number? 46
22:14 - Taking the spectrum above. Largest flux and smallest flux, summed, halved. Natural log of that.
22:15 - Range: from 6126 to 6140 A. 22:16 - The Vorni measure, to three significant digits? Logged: 2.06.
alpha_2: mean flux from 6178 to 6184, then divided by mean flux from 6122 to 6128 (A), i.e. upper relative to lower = 1.07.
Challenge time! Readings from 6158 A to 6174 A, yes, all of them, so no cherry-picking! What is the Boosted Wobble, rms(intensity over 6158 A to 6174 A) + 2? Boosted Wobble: 10.00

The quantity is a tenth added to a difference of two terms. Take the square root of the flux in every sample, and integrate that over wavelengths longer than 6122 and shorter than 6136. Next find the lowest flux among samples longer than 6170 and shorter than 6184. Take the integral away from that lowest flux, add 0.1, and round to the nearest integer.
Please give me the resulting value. -32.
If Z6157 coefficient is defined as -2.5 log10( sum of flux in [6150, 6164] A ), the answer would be -4.4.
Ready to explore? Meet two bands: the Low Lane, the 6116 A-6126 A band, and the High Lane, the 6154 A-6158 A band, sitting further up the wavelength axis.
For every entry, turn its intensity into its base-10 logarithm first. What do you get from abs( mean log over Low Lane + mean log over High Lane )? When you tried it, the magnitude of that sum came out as 1.78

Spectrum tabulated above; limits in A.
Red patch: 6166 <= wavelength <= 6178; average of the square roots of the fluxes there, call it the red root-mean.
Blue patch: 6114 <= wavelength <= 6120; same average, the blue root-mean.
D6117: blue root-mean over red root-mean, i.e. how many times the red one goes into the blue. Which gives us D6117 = 0.95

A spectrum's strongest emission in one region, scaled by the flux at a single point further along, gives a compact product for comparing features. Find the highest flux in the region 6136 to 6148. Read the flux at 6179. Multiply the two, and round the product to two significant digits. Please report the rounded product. 72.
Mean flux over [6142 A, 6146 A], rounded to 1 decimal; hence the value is 7.7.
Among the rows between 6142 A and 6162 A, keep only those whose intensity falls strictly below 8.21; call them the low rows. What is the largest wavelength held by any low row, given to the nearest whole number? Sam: 6161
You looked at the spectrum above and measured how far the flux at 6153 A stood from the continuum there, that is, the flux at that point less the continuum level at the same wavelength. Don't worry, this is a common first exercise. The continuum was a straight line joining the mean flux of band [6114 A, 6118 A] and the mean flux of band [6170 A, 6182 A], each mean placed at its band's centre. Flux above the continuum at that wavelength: 1.0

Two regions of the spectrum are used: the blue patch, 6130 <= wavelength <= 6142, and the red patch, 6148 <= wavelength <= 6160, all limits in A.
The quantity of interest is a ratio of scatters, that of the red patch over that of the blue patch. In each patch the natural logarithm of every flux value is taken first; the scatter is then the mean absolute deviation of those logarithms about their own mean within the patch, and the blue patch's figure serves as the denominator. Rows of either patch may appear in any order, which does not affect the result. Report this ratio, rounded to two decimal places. 0.83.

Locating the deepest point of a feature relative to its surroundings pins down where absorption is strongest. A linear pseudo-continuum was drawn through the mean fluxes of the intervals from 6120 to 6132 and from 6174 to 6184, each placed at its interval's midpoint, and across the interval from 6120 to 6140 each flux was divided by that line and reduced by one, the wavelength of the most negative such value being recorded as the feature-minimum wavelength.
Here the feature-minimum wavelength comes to 6137 A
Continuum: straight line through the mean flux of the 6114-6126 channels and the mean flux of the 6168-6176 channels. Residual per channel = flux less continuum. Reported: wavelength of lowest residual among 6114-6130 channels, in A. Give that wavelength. 6119 A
